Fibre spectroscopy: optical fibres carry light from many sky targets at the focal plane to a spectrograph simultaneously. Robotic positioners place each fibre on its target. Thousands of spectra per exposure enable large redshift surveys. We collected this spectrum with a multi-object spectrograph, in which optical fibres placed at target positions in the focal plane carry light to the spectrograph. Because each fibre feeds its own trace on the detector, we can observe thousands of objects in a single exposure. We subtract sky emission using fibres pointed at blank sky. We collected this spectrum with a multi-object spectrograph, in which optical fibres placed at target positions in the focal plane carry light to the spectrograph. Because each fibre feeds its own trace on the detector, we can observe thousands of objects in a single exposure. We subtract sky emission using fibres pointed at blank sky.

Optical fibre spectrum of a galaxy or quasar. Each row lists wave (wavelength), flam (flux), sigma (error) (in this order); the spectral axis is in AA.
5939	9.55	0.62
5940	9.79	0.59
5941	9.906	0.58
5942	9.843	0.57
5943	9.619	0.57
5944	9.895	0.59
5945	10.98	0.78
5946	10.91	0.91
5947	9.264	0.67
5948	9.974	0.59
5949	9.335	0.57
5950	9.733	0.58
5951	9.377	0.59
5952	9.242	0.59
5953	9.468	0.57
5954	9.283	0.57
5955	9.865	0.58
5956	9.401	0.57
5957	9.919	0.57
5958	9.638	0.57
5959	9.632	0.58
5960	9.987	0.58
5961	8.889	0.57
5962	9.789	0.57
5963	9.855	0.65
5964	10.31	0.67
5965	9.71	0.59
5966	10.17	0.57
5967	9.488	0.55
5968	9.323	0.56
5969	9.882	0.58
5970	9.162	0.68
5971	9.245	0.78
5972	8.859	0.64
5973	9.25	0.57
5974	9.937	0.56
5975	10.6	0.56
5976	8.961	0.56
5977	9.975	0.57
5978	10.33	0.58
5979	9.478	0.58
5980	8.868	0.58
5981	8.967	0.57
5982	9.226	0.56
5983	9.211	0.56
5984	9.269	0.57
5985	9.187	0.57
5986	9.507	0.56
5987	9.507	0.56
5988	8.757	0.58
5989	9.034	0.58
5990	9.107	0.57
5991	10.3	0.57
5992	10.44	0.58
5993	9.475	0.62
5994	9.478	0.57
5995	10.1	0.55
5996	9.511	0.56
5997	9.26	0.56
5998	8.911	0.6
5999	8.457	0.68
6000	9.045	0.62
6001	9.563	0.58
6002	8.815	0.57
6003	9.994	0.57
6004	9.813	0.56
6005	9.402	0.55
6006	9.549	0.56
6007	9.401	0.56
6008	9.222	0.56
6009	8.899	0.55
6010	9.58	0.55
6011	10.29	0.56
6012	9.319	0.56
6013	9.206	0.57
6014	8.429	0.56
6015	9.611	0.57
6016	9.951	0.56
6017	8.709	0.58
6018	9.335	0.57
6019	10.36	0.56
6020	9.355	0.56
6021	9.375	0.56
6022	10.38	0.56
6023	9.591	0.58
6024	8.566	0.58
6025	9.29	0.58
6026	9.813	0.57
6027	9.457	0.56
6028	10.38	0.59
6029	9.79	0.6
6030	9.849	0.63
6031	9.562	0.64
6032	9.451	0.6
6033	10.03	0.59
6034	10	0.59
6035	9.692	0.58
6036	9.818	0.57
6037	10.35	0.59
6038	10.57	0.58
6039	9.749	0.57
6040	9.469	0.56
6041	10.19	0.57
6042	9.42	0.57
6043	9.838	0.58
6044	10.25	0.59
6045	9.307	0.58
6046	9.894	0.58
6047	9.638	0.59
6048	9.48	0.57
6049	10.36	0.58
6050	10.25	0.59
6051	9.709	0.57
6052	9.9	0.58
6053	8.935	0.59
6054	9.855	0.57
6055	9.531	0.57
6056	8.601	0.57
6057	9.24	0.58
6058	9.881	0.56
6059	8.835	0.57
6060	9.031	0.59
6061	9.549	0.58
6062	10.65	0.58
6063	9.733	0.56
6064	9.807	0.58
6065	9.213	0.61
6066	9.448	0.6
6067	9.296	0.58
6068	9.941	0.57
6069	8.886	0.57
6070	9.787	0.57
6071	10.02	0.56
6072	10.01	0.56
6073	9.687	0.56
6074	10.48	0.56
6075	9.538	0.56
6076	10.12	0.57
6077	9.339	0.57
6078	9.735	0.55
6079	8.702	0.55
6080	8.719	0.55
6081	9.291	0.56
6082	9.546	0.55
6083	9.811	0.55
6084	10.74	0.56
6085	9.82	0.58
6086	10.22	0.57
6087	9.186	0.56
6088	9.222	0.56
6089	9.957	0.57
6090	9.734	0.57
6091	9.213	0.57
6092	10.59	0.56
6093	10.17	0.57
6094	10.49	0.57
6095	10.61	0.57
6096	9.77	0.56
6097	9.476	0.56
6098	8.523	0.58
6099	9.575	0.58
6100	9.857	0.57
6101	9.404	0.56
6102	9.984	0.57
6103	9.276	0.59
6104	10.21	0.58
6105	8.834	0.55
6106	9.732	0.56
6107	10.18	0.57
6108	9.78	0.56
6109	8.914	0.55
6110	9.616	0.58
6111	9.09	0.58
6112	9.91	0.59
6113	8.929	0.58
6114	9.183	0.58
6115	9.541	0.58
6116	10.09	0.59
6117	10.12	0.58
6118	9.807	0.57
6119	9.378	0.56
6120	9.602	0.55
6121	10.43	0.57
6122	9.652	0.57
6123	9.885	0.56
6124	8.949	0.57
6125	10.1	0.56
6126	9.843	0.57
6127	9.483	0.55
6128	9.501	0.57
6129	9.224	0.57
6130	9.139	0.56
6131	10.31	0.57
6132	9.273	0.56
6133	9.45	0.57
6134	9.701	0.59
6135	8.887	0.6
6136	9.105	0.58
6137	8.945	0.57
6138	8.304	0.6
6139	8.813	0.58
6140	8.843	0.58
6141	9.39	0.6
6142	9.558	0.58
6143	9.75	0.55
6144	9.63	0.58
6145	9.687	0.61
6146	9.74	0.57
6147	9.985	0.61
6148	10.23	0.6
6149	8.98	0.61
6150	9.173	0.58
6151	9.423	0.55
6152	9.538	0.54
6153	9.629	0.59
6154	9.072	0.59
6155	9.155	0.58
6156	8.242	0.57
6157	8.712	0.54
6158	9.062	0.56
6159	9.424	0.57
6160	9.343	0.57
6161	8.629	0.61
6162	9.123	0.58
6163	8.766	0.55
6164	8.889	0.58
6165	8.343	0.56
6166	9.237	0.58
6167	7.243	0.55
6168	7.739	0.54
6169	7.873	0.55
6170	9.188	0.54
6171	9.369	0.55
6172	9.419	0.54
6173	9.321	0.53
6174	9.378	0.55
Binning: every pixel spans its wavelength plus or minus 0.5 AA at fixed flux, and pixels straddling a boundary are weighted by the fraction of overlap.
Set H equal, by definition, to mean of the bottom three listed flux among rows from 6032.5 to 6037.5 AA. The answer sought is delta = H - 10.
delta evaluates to -0.2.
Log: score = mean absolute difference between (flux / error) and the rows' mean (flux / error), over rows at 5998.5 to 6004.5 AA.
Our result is 1.5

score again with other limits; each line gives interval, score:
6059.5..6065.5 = 1.0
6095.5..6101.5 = 0.7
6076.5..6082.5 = 0.6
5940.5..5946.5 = 1.8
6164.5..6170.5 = 1.0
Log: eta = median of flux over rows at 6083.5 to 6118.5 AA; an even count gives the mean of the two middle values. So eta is 9.77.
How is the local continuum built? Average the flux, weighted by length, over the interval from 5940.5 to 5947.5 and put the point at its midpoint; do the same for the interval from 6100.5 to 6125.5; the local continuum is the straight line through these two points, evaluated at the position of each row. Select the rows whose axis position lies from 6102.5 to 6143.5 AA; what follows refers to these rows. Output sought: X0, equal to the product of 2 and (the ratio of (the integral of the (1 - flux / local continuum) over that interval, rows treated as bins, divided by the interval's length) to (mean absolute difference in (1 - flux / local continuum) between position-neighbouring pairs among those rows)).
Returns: 0.4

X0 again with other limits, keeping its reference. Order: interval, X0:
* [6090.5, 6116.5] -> 0.0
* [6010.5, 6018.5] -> 1.4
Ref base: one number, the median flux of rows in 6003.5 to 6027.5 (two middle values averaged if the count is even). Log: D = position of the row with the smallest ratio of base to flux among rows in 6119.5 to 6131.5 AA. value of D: 6121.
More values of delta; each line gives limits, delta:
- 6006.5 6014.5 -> -1.2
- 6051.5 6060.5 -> -1.2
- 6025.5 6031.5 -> -0.4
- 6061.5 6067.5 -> -0.7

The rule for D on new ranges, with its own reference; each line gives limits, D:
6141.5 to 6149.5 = 6148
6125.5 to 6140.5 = 6131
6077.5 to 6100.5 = 6084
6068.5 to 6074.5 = 6074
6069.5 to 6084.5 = 6084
